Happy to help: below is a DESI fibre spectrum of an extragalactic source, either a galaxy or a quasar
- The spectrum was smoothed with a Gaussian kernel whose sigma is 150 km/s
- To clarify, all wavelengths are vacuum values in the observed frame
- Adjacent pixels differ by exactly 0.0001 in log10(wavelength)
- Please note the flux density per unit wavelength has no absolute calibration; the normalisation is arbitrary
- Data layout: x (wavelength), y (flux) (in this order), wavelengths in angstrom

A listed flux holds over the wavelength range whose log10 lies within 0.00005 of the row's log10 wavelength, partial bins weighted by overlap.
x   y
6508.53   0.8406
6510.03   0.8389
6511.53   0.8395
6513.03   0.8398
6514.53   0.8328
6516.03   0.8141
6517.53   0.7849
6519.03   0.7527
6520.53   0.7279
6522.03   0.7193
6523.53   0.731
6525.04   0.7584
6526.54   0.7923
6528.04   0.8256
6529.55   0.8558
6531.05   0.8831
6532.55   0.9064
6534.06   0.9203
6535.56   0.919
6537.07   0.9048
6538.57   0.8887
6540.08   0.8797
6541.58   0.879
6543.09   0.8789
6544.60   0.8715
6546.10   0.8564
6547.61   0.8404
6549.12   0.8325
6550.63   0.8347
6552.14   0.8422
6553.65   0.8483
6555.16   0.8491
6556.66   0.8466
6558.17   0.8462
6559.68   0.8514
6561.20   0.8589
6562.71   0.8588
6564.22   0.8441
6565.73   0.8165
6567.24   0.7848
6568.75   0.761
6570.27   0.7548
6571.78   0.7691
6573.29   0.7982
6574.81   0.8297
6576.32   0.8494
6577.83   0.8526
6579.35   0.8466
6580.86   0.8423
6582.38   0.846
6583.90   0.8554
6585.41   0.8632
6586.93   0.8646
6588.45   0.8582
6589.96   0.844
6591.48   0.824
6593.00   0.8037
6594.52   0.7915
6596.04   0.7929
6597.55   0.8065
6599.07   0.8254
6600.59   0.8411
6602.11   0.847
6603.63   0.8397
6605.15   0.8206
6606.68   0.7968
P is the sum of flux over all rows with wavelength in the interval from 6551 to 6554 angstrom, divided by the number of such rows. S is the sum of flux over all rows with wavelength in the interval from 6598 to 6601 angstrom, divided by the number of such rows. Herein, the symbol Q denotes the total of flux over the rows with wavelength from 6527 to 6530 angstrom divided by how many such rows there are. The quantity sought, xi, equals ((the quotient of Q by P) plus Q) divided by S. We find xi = 2.2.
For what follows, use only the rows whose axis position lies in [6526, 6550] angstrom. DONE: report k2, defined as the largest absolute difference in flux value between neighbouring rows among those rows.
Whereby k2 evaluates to 0.033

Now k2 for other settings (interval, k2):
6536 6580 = 0.032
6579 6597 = 0.020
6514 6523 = 0.032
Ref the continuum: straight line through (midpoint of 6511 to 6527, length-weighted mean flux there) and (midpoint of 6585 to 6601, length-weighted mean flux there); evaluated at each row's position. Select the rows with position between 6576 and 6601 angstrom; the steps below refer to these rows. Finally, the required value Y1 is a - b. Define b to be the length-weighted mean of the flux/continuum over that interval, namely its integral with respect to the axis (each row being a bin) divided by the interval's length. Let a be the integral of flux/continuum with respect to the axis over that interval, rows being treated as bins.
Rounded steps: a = 25.3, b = 1.01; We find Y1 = 24.3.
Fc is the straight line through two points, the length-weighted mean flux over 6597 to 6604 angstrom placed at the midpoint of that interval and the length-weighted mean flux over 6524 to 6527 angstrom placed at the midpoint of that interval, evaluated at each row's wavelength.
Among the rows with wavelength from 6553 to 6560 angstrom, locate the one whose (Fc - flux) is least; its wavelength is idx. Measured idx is 6553.65 angstrom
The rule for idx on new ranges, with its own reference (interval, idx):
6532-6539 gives 6534.06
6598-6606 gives 6602.11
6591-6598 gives 6591.48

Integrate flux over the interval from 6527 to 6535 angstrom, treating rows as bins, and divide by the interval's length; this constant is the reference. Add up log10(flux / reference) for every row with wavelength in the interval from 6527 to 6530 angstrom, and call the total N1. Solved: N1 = -0.036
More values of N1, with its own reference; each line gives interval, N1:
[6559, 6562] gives -0.021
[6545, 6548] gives -0.028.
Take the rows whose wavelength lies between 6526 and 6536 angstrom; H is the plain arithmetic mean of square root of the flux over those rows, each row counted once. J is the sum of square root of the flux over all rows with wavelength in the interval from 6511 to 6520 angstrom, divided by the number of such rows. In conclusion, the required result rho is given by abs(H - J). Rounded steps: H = 0.933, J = 0.900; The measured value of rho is 0.033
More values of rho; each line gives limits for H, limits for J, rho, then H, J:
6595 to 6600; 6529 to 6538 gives 0.049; 0.899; 0.948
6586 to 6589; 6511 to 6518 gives 0.021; 0.928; 0.907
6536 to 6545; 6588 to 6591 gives 0.018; 0.940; 0.923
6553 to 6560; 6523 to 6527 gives 0.049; 0.921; 0.872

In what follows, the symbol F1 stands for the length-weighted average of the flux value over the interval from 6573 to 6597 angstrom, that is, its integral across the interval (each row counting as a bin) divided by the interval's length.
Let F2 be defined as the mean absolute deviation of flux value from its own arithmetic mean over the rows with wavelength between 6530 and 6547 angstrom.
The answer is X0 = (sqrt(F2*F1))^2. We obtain 0.014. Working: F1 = 0.836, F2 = 0.017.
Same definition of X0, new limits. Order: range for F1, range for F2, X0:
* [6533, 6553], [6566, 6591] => 0.029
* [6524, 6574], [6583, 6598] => 0.023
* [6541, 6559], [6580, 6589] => 0.006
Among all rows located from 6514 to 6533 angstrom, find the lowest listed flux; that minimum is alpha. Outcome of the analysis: 0.7193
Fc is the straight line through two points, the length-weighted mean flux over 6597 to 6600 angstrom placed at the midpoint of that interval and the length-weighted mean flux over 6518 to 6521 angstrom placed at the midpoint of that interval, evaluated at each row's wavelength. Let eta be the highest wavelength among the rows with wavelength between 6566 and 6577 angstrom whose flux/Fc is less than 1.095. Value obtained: 6576.32 angstrom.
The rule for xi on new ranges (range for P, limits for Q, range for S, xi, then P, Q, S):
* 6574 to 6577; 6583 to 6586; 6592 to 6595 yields 2.4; 0.840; 0.859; 0.798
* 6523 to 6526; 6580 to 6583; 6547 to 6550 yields 2.4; 0.745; 0.844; 0.836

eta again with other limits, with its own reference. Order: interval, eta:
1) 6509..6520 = 6519.03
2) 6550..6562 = 6559.68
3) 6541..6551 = 6550.63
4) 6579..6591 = 6589.96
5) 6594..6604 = 6603.63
